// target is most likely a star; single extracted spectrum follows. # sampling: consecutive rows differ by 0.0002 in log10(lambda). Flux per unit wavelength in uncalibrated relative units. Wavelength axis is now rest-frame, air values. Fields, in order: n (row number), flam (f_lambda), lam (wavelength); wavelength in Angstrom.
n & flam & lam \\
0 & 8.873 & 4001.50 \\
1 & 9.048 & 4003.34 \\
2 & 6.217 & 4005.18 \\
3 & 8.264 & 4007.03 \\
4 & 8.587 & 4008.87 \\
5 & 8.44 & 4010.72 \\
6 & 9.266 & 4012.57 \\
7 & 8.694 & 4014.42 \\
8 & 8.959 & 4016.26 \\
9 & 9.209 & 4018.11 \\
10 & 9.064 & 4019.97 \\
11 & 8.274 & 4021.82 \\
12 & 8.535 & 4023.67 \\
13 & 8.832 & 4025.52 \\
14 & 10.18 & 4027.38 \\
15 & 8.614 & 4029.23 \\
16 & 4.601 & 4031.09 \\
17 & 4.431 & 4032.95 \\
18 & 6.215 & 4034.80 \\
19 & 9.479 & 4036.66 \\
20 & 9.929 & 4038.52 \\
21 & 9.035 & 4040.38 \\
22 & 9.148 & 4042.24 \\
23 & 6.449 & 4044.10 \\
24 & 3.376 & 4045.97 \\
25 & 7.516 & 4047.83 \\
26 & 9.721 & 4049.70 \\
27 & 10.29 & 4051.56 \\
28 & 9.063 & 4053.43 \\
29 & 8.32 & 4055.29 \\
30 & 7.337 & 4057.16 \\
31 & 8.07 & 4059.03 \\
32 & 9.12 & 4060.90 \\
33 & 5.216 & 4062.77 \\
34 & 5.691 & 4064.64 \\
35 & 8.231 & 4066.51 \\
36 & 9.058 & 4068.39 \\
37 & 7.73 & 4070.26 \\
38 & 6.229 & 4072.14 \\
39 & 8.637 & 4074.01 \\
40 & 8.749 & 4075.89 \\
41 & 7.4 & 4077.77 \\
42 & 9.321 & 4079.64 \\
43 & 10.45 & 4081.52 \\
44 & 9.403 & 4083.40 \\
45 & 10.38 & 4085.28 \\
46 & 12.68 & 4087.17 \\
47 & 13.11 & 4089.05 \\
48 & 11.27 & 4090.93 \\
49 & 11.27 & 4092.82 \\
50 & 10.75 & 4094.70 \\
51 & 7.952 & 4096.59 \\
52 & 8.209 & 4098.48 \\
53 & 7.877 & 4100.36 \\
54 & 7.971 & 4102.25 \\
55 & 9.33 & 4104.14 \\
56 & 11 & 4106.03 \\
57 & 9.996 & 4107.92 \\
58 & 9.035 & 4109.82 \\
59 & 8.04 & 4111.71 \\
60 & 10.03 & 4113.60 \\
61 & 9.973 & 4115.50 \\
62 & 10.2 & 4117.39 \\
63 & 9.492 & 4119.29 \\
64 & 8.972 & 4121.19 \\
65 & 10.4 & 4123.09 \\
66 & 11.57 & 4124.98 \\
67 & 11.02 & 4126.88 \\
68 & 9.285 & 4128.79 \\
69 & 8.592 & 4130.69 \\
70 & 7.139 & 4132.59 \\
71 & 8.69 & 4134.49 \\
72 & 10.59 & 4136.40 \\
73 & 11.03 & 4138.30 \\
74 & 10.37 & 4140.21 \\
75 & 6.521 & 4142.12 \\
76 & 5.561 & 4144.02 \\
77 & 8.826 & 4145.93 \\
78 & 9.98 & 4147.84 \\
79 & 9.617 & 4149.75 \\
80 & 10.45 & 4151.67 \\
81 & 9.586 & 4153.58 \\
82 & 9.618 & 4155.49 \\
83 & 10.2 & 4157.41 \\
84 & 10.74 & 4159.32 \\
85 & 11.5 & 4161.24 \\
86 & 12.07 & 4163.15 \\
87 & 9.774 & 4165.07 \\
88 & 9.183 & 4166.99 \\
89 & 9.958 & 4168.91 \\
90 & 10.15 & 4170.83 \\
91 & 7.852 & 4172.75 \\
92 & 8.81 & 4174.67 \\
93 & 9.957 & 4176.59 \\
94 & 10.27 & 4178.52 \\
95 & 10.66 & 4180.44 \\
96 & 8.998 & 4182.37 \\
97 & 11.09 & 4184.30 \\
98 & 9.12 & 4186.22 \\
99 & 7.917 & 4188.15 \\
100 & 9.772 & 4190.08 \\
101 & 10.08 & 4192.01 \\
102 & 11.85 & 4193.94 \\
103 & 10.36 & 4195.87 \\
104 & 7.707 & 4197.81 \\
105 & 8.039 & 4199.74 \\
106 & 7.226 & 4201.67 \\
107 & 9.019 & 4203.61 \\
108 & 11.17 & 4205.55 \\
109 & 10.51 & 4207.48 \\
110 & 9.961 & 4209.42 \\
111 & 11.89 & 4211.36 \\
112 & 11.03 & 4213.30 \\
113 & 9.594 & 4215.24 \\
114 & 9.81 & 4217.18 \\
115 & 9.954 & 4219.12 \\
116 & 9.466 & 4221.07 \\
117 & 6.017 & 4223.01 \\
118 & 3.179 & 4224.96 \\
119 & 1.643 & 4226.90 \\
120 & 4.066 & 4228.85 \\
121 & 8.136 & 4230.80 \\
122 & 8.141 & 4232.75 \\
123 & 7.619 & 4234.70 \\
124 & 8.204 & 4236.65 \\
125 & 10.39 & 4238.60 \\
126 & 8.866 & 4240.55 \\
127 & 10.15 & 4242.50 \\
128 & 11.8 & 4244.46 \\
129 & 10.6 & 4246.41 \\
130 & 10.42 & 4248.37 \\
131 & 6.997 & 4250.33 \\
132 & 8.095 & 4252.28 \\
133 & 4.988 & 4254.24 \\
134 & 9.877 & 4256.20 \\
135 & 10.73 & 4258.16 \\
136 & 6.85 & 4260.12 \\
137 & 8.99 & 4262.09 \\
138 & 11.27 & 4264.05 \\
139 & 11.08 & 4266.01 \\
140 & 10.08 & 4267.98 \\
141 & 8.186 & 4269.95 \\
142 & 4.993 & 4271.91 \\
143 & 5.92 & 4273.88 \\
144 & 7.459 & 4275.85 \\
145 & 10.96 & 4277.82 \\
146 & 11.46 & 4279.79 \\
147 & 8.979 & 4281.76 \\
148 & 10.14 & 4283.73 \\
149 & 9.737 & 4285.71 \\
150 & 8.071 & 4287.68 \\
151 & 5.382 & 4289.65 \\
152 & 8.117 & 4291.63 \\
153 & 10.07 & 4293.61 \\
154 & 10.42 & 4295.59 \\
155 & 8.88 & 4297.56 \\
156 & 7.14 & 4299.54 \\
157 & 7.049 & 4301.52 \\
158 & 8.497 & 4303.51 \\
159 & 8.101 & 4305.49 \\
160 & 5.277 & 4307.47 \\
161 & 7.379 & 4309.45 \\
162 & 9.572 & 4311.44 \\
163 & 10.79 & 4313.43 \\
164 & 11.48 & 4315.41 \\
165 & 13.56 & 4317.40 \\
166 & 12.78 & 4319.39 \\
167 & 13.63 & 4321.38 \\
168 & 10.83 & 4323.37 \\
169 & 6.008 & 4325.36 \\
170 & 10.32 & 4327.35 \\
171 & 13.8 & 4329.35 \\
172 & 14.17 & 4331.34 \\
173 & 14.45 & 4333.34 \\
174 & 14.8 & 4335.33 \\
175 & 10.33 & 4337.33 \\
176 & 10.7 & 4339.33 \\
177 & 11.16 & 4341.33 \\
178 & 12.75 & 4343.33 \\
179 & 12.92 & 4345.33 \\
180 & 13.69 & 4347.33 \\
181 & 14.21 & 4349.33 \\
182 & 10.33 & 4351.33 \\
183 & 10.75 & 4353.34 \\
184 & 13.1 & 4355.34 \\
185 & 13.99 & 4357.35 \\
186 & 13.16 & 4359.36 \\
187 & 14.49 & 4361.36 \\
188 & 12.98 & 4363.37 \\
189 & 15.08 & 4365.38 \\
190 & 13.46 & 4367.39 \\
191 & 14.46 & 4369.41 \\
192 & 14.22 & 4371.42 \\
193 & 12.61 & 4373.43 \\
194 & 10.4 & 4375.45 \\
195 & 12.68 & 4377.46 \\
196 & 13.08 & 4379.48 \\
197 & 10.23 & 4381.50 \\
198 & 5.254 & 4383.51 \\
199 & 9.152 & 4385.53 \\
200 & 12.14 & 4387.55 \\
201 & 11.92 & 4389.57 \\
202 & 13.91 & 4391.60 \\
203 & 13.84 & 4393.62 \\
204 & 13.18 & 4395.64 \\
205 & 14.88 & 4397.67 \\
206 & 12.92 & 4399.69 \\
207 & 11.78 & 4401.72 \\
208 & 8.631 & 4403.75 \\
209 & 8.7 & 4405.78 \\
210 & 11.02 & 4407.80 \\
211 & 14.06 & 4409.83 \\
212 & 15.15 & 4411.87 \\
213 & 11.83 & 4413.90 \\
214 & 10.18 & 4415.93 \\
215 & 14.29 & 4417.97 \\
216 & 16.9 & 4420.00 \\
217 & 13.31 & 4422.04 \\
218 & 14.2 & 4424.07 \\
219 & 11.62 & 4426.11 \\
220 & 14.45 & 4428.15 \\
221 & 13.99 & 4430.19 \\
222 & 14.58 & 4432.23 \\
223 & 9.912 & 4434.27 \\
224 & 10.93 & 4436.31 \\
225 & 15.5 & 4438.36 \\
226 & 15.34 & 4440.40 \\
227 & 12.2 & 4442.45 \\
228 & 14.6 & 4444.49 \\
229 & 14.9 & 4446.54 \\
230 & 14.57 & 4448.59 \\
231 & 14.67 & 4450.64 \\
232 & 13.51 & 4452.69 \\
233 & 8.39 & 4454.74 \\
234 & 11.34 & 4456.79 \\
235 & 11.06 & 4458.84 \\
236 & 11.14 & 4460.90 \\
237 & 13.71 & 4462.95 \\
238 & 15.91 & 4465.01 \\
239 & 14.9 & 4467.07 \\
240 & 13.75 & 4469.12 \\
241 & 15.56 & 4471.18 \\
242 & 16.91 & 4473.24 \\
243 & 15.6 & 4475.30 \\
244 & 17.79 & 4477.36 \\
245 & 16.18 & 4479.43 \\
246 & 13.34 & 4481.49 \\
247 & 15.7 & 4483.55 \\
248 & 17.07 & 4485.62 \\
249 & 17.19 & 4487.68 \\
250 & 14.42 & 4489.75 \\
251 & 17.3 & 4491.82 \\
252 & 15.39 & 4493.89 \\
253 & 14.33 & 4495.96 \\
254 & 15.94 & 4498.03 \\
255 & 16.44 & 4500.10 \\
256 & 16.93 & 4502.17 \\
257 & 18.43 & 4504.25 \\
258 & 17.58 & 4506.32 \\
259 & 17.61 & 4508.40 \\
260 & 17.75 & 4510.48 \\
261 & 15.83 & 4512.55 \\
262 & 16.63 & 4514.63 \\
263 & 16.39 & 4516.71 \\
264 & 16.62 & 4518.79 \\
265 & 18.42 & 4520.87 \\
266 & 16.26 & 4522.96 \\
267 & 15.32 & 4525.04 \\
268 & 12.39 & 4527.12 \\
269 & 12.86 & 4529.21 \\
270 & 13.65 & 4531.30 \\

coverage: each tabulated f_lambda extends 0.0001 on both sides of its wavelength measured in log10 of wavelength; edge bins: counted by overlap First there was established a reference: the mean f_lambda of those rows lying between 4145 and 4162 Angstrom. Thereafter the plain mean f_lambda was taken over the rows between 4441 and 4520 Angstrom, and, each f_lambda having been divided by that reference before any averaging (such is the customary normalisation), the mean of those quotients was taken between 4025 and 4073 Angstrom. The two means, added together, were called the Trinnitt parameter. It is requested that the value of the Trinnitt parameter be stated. 16.0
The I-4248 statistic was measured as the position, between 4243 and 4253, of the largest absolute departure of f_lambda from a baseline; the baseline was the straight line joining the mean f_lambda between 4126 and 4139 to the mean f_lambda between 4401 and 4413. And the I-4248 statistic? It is 4250.33 Angstrom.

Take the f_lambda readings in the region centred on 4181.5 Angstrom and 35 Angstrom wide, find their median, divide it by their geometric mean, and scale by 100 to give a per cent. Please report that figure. 103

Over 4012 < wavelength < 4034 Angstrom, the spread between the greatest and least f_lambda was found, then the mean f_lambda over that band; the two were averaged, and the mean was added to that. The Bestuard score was 15.2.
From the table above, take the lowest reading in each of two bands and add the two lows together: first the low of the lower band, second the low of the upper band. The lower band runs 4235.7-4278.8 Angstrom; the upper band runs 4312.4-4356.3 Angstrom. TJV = 11.0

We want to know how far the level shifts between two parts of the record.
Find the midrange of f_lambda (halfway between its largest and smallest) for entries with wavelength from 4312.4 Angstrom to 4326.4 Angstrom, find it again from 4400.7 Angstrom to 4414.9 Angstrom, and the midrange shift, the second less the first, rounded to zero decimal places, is 2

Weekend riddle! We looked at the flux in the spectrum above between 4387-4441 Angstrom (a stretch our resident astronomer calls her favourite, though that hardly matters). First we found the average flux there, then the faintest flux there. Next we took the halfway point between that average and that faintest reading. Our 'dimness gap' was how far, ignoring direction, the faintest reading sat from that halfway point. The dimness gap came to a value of 2.15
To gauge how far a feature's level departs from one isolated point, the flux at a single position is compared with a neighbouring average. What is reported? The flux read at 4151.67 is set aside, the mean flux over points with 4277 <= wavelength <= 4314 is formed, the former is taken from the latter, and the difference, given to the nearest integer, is -2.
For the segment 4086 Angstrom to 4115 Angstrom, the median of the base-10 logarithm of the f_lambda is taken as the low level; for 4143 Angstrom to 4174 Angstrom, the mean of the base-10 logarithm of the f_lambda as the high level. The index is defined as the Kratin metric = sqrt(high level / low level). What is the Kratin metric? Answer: 0.99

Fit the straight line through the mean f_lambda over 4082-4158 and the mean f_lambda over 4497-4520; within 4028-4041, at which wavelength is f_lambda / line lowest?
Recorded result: 4032.95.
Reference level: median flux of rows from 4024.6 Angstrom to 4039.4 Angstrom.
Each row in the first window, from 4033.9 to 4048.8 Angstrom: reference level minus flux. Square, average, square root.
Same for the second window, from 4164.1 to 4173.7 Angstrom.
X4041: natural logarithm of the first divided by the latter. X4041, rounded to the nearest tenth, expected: 0.8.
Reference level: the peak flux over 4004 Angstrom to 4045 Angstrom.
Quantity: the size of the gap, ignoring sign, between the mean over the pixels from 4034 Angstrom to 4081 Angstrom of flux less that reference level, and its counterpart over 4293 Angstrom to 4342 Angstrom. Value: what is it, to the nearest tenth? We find 2.5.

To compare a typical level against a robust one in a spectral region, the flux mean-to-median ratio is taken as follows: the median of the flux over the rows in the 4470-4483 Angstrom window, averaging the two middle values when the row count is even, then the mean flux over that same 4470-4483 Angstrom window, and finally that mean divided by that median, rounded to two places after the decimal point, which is 1.00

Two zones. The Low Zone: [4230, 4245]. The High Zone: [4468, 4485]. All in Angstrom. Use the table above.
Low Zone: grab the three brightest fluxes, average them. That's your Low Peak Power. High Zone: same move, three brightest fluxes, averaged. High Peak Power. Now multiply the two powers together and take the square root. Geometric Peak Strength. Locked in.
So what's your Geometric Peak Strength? 13.5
